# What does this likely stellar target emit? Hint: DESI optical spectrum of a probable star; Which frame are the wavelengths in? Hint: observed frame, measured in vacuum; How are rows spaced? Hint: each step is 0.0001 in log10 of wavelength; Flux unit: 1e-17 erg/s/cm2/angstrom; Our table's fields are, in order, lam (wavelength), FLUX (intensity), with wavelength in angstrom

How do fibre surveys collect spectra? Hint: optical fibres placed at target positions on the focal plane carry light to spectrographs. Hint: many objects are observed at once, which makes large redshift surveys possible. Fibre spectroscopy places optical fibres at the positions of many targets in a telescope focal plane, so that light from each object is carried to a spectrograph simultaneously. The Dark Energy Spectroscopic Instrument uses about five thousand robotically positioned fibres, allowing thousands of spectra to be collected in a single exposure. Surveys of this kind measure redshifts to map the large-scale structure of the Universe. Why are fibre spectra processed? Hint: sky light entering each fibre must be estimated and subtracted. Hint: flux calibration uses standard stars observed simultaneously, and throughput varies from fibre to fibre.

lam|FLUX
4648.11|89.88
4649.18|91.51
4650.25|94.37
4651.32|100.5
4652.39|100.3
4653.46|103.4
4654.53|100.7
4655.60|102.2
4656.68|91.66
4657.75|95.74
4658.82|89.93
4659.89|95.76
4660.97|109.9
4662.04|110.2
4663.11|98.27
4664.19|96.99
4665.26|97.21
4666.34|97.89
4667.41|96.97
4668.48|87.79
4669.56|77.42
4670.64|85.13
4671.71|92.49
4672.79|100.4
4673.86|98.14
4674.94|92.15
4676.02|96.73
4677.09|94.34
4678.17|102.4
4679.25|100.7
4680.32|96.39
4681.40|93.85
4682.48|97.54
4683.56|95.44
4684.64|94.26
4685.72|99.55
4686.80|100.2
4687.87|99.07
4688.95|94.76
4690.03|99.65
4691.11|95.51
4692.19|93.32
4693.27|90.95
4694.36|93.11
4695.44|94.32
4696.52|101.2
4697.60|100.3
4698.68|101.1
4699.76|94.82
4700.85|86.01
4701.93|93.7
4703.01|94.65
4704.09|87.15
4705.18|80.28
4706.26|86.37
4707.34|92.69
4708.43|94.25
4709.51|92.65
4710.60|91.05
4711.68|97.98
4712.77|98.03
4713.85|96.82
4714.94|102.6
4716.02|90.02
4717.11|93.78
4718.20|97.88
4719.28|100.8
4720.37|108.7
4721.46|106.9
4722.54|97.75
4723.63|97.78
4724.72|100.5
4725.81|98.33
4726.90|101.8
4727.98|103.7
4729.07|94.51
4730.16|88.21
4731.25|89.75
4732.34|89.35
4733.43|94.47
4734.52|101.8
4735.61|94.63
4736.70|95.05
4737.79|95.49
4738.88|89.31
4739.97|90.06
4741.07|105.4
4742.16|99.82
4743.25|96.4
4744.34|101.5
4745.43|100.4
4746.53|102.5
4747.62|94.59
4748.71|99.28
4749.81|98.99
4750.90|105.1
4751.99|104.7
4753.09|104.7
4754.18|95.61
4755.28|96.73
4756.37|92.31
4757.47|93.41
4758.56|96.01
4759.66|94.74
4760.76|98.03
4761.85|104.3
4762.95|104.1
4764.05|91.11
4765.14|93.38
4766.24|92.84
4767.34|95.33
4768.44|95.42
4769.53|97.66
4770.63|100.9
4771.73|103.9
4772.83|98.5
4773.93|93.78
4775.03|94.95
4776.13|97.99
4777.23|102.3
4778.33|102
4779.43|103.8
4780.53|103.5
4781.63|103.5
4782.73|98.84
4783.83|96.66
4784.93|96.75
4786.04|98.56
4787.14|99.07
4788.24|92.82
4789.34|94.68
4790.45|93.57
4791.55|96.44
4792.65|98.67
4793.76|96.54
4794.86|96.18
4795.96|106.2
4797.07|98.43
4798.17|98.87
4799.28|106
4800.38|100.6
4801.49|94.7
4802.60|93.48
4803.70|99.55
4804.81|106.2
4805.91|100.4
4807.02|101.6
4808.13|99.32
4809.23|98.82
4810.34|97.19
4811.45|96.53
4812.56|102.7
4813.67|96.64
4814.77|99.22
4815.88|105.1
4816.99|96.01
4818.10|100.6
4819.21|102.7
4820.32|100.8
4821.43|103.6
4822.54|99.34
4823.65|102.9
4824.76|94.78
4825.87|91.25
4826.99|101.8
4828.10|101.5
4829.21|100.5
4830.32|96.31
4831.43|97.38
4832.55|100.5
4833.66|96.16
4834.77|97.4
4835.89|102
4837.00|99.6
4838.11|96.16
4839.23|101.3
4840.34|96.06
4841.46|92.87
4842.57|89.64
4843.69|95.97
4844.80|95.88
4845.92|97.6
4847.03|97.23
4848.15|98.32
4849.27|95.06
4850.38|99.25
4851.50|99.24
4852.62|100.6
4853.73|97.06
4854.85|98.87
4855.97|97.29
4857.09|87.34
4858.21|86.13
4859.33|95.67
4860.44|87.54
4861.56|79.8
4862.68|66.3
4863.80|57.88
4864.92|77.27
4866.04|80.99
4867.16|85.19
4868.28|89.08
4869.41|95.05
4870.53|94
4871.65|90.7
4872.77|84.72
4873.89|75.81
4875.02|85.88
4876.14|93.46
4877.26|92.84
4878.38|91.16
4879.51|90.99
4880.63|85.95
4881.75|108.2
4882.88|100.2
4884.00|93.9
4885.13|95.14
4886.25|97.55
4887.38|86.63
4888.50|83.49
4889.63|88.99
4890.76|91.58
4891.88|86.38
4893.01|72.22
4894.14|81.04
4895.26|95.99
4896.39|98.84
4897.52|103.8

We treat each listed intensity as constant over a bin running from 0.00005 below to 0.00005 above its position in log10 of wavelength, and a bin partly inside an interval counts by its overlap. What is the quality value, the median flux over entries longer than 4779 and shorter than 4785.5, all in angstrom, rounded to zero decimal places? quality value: 101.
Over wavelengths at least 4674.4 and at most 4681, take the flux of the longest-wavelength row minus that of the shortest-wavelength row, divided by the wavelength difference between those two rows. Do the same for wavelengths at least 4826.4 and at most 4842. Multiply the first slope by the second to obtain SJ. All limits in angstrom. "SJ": -0.5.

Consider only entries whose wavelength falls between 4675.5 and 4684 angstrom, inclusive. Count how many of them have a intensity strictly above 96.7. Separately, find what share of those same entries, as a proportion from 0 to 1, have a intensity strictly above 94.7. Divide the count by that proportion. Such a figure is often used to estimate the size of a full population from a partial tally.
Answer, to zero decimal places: 5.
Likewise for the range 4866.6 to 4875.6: 0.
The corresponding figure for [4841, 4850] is 4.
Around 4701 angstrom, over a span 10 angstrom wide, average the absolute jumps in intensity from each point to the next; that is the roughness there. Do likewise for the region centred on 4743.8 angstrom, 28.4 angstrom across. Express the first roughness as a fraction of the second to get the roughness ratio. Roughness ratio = 1.3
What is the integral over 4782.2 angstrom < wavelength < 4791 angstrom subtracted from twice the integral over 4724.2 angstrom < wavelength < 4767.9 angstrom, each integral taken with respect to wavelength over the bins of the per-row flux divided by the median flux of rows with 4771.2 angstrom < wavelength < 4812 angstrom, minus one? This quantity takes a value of -1.1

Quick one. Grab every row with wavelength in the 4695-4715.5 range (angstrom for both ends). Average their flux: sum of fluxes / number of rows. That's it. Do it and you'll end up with 94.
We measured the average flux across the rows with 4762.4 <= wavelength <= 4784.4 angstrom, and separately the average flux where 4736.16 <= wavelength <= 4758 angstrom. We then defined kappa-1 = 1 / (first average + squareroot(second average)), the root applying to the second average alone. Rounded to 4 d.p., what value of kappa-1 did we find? 0.0092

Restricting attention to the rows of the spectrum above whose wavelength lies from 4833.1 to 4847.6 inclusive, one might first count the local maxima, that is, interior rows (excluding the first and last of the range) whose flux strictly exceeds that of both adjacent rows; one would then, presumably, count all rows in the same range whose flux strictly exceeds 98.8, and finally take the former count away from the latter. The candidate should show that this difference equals -1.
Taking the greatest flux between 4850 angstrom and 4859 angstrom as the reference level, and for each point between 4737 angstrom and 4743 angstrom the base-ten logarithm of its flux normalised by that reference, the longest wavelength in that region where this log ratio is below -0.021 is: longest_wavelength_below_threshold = 4739.97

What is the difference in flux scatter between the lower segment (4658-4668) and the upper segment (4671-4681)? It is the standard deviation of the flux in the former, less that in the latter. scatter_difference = 3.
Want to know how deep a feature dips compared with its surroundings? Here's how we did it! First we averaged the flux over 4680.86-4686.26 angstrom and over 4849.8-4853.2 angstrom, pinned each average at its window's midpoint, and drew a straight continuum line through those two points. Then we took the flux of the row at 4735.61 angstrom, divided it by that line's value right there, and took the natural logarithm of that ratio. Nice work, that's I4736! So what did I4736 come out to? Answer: -0.027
